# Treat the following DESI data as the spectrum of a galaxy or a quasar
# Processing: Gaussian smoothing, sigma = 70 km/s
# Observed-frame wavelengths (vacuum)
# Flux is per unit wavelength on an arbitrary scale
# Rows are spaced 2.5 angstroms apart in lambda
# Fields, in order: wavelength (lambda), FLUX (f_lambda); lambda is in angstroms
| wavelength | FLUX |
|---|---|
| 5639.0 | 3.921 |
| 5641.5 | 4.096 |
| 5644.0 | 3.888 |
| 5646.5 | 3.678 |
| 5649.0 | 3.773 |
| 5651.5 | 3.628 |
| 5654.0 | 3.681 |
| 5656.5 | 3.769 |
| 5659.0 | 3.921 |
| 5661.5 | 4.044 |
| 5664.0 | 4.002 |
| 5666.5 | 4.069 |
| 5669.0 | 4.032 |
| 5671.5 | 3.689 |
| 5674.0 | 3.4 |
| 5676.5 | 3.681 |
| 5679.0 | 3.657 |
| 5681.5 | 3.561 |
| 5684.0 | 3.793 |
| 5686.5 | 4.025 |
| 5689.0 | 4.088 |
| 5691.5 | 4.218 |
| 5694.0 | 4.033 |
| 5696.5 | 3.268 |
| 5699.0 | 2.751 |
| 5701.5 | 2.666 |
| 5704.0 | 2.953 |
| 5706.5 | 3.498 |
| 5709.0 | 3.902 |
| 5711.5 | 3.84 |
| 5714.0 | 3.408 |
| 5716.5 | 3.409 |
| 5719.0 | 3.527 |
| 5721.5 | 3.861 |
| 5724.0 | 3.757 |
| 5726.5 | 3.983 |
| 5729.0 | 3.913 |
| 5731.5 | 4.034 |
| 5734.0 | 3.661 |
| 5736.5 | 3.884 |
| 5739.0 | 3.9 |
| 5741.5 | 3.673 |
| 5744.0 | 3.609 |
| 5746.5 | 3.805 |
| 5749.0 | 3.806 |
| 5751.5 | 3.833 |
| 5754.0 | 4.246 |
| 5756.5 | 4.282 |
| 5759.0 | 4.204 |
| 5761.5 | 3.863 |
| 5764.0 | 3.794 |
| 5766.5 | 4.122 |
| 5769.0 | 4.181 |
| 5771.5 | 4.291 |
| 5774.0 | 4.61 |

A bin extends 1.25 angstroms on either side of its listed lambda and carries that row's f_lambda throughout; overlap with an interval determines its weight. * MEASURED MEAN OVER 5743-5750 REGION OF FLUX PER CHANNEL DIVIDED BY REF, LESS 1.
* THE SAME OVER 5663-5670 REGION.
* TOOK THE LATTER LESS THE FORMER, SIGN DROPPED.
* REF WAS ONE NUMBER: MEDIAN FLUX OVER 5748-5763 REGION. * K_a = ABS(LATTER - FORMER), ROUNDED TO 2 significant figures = 0.073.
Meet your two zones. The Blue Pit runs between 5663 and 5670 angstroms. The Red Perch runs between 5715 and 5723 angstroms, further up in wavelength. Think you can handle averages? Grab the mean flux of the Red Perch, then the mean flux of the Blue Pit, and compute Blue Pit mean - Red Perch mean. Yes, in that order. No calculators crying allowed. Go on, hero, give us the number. 0.44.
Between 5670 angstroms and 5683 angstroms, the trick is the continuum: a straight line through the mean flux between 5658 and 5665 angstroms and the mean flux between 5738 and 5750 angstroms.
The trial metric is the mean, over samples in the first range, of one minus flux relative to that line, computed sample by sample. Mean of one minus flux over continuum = 0.09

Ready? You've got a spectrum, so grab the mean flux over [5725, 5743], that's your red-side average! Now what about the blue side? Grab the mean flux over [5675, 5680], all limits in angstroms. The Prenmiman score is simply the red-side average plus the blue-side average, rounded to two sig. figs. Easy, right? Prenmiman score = 7.5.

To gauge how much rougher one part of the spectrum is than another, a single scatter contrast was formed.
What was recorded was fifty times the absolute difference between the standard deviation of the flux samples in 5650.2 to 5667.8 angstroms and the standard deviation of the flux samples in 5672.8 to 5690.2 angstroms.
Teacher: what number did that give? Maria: 3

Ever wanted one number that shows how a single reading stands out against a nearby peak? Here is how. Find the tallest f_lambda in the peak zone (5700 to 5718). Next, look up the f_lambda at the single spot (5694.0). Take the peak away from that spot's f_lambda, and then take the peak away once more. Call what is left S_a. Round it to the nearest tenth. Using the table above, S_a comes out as -3.8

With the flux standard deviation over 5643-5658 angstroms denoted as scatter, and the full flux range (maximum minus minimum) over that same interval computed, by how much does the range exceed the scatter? 0.17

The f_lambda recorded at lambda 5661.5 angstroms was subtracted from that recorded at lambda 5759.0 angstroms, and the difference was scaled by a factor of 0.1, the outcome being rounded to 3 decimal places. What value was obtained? 0.016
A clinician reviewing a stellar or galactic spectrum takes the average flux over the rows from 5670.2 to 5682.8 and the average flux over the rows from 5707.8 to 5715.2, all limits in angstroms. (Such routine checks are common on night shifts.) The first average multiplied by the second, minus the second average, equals 9.7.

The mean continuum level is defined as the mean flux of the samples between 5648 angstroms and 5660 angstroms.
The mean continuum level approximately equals 3.75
